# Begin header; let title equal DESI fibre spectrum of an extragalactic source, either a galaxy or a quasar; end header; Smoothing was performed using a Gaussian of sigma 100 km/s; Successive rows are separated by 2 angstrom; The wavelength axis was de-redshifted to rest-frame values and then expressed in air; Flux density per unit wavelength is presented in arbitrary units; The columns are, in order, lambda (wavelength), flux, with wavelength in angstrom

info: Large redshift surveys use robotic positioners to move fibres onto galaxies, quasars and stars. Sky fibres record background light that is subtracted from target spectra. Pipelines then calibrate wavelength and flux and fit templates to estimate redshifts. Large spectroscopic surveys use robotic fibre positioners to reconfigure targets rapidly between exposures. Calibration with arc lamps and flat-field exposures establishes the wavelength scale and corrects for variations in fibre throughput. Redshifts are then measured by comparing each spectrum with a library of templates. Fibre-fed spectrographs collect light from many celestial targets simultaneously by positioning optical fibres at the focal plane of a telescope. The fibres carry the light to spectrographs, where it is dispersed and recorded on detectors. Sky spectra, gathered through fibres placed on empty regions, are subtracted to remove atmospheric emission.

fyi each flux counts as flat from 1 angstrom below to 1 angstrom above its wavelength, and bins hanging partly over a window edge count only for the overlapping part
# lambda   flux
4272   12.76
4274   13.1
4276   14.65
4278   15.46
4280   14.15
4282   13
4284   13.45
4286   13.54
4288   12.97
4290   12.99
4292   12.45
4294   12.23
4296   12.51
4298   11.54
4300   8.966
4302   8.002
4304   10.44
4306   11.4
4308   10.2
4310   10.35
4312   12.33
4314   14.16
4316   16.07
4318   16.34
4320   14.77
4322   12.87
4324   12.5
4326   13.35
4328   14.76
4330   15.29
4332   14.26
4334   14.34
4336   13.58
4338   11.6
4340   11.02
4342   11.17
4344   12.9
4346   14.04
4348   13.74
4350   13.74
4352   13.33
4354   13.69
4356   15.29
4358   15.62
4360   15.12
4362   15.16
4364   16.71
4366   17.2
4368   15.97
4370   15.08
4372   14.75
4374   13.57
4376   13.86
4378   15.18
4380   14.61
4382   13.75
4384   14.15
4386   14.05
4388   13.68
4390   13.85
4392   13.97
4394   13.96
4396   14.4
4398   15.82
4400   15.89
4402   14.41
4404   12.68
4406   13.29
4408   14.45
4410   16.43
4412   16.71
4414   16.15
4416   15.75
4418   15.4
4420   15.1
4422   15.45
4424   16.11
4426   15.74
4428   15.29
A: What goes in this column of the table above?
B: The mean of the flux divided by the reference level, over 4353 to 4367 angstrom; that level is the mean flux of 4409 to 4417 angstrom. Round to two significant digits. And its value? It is 0.96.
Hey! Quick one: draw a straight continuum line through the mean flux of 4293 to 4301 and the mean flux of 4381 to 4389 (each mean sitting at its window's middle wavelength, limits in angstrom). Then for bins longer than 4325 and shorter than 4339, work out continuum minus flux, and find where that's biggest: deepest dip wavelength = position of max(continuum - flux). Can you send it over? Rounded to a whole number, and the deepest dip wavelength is 4338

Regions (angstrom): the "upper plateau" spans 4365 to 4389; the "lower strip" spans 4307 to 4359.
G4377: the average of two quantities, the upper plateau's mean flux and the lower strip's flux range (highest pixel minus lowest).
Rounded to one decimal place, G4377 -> 10.4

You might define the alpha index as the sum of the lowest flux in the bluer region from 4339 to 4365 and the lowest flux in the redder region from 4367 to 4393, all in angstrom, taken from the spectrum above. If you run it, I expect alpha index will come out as 24.6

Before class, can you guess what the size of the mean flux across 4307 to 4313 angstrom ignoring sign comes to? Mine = 11.0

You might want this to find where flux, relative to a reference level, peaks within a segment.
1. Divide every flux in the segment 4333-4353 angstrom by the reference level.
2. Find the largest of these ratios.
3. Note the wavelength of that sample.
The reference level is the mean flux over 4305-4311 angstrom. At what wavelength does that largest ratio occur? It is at 4334 angstrom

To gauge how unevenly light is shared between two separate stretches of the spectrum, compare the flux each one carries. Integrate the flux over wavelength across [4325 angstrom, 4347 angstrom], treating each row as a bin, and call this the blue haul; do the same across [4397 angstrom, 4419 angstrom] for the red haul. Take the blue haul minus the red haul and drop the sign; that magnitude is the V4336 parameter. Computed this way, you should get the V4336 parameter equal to 41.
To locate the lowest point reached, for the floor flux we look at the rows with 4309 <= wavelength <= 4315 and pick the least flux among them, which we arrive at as 10.35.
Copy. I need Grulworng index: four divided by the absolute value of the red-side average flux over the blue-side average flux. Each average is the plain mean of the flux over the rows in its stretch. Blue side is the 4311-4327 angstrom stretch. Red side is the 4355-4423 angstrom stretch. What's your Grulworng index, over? 3.77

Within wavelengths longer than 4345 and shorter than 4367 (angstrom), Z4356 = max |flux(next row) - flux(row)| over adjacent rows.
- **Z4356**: 1.60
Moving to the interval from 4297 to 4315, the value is 2.57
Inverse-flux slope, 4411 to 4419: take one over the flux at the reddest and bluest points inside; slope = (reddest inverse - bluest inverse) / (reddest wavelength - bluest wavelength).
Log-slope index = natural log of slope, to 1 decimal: -7.1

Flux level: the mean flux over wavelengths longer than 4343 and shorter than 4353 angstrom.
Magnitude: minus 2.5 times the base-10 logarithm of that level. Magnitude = -2.83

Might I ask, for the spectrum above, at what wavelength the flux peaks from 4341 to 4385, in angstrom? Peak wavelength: 4366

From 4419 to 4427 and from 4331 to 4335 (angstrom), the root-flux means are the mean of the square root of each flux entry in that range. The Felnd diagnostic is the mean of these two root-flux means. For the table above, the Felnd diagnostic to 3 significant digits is 3.87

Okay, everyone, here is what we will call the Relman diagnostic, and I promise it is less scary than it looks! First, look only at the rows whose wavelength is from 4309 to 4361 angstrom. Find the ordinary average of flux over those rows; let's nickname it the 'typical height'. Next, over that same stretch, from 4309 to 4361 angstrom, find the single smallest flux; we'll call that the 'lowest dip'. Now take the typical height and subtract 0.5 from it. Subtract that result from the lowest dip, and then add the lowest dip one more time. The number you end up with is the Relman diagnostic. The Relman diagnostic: 7.5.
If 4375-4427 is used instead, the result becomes 11.1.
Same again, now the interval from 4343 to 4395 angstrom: 11.8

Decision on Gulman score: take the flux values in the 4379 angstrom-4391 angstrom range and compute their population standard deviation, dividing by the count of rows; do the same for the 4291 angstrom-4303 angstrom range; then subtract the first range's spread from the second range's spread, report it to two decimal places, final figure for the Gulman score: 1.48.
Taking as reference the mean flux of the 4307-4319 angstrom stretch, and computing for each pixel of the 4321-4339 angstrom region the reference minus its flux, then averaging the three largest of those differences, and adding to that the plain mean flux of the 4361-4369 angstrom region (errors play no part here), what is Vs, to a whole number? 17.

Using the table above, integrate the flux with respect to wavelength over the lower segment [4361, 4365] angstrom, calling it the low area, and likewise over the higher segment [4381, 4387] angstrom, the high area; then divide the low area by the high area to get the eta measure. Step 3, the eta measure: 0.8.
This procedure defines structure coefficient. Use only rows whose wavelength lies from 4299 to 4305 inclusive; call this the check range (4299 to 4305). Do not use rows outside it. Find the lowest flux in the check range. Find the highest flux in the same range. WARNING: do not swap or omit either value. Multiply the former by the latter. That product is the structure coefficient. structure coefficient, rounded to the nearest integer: 84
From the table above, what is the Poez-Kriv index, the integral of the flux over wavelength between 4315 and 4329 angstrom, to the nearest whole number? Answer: 201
